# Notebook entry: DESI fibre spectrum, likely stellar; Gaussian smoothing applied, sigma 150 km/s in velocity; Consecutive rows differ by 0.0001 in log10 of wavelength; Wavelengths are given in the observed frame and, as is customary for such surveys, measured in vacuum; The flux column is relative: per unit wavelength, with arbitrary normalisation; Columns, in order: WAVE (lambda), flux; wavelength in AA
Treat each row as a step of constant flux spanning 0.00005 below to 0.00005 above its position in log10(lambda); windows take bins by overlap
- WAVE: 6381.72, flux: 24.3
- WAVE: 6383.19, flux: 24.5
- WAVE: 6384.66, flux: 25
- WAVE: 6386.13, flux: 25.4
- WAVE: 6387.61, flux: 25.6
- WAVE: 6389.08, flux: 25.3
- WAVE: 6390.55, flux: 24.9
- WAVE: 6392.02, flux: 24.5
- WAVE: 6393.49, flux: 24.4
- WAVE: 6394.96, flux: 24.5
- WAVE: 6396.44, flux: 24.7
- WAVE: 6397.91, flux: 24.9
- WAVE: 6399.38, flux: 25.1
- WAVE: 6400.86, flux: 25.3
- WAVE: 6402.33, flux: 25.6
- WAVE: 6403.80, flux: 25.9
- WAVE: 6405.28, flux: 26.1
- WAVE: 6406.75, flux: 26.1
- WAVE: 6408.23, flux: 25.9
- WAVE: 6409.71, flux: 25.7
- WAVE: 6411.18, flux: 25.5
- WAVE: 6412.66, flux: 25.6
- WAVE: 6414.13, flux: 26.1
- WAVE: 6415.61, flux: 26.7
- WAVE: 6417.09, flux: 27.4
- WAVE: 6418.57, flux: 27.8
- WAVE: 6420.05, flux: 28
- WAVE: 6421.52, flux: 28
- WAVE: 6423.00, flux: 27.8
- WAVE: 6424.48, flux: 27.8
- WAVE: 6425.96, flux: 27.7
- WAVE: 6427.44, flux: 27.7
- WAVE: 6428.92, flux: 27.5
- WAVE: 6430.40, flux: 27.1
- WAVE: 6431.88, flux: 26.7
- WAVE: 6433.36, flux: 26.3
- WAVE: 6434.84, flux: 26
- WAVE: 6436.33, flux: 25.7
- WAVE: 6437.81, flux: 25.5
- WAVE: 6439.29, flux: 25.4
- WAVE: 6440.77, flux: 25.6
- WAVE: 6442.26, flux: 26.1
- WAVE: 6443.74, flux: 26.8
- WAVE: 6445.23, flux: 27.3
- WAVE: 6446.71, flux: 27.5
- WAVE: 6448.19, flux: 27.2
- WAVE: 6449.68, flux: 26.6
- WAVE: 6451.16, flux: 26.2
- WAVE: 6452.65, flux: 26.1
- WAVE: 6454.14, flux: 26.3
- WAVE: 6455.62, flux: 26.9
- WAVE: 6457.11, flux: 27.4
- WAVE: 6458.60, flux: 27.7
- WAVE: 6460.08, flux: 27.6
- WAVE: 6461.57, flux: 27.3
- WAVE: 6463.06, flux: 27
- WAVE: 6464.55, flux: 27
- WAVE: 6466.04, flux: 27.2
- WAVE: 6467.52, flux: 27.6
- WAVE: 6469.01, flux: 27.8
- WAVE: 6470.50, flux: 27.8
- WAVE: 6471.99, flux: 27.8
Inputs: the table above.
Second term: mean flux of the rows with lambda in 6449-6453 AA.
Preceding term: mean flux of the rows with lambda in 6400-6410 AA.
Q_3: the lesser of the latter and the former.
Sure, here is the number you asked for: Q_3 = 25.8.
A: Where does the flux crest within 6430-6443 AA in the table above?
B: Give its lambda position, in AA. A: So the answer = 6430.40 AA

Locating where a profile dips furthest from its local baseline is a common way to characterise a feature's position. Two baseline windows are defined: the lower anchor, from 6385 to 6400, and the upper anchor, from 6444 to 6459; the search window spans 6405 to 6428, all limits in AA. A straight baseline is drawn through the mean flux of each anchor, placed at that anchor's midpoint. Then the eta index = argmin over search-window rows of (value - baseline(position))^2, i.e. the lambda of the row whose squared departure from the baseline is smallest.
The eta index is 6412.66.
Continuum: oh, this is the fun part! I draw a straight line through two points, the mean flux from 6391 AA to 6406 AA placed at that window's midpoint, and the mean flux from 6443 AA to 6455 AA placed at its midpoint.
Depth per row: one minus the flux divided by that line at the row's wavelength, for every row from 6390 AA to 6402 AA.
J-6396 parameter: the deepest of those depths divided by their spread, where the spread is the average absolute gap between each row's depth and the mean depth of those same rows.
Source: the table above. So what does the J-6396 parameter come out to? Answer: 2.5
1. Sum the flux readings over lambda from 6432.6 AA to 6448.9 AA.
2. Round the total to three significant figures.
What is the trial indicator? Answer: 289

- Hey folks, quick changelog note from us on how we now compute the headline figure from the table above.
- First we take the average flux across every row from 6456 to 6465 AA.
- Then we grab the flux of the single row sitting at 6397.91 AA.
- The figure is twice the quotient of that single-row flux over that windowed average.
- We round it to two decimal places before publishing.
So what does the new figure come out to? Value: 1.82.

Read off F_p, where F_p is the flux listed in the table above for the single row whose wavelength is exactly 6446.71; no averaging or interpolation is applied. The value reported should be 27.5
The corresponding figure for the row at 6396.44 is 24.7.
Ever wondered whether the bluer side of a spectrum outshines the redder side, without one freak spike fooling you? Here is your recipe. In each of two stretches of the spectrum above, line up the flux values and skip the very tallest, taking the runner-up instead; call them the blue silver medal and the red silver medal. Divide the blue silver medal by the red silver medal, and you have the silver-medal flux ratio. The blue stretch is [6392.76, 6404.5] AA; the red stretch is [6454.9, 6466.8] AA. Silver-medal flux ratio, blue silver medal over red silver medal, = 0.93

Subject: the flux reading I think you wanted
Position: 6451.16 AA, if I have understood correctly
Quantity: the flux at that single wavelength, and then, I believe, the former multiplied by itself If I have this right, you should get 686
